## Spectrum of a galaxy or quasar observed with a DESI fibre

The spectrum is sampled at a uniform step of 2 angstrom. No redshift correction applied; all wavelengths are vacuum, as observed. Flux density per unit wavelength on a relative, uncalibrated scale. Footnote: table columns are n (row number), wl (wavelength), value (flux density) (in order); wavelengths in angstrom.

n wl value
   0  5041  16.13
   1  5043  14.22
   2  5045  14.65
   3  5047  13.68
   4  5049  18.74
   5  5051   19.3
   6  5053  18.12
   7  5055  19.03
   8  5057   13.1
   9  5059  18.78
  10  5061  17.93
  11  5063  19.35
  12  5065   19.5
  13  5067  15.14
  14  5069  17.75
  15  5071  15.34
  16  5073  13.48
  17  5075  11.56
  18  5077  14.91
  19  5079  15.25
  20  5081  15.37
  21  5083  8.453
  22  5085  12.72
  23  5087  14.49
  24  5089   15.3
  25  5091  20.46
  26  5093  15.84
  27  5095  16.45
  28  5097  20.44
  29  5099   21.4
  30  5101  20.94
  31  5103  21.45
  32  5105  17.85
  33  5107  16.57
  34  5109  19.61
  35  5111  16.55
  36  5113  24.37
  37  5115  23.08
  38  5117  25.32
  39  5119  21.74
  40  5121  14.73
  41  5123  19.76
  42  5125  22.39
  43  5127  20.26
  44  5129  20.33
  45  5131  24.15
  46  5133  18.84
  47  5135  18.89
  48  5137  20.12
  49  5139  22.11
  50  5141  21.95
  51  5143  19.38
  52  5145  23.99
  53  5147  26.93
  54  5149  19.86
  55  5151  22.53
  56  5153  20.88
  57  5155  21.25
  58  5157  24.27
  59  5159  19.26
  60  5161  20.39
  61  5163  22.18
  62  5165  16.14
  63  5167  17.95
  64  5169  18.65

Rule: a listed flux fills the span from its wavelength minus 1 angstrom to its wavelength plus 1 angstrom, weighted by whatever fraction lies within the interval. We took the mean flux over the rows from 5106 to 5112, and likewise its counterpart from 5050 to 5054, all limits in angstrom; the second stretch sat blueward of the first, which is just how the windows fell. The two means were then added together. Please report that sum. 36.3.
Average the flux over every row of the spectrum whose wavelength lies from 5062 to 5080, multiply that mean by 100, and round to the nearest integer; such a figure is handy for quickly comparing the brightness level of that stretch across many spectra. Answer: 1581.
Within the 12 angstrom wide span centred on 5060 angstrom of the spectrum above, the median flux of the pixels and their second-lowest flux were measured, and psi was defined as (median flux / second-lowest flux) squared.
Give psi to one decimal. 1.1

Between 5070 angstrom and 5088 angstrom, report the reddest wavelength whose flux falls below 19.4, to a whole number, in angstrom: 5087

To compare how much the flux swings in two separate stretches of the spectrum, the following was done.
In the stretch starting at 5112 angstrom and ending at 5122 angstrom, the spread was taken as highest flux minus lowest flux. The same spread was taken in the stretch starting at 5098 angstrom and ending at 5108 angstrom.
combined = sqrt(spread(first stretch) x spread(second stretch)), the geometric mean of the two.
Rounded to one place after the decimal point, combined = 7.2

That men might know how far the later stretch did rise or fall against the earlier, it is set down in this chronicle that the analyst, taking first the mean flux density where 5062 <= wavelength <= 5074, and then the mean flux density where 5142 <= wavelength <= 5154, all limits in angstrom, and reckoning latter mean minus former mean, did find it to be 5.5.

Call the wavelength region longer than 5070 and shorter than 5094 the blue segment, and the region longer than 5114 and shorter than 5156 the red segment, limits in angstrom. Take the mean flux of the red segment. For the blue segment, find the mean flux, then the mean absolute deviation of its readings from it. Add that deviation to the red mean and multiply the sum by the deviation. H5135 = 45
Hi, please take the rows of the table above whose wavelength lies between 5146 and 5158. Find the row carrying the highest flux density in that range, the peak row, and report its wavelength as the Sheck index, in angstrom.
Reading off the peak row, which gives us 5147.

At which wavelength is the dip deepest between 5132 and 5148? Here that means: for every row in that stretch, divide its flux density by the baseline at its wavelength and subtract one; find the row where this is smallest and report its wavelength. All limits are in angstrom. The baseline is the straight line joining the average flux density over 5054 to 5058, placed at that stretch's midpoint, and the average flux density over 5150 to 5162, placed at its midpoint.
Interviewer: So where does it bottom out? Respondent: 5135 angstrom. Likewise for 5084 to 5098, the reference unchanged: 5085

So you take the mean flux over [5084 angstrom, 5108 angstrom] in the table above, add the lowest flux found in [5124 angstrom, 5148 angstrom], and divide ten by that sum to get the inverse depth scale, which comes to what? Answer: 0.27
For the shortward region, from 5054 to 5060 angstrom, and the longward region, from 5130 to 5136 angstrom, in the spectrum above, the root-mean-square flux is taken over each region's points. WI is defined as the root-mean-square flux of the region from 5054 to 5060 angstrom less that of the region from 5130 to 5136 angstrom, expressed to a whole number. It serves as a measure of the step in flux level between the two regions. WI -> -4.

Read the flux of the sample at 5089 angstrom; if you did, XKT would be 15.3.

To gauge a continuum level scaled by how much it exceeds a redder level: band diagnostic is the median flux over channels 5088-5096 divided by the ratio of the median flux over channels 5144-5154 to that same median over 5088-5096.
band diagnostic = 12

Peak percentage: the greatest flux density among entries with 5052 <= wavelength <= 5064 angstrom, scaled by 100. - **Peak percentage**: 1935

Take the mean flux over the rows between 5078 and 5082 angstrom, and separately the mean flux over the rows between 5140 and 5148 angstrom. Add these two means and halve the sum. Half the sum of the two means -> 19.2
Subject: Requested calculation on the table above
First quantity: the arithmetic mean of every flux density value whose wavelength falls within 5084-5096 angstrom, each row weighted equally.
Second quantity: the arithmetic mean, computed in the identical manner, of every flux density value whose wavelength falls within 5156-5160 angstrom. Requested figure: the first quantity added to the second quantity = 38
